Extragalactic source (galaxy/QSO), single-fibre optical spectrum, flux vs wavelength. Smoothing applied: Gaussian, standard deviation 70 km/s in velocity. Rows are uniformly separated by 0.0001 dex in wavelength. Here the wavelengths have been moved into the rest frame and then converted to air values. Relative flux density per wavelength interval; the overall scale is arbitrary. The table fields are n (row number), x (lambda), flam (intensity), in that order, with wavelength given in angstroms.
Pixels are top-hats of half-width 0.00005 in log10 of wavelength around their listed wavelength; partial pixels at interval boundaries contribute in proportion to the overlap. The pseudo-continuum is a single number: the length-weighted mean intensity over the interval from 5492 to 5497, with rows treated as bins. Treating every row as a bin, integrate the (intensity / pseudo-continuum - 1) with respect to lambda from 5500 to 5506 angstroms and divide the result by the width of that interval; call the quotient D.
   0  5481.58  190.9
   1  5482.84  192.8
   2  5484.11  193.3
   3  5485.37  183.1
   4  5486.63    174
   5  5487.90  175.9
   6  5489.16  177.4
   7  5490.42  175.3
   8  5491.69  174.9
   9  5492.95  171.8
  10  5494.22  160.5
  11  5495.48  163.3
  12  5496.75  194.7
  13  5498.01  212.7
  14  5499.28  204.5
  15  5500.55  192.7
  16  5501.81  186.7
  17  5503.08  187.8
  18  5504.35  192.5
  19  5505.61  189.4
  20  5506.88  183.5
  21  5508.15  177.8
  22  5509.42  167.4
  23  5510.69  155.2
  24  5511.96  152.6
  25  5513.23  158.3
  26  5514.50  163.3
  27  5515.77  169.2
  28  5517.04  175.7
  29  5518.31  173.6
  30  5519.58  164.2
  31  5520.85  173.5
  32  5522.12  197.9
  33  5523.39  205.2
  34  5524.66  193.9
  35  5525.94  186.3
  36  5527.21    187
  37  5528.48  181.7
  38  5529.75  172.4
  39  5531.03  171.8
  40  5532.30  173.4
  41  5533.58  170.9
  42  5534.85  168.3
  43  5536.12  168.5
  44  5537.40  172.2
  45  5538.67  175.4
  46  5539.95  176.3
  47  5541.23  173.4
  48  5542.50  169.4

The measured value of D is 0.11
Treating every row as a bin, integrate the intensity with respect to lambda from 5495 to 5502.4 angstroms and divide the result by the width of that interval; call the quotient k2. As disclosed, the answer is 193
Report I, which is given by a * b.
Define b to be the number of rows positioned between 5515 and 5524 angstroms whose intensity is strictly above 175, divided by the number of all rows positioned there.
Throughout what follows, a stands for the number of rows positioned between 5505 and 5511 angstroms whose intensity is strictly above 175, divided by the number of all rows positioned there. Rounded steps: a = 0.6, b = 0.43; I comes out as 0.26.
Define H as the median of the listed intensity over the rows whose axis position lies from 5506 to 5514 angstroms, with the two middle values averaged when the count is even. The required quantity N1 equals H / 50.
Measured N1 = 3.3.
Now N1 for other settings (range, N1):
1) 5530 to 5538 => 3.4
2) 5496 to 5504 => 3.9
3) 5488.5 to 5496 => 3.5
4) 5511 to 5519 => 3.3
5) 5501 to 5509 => 3.7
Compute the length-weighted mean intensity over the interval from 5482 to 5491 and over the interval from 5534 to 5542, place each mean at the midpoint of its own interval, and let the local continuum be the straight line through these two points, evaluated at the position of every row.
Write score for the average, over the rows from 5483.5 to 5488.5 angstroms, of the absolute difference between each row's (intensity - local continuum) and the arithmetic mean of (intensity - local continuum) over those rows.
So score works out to 6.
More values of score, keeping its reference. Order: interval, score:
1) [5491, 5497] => 9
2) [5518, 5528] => 12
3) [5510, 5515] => 4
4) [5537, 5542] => 2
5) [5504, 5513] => 13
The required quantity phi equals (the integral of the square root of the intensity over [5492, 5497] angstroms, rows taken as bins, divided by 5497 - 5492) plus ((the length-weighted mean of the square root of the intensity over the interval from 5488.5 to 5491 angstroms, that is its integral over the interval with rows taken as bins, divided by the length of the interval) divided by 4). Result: 16.4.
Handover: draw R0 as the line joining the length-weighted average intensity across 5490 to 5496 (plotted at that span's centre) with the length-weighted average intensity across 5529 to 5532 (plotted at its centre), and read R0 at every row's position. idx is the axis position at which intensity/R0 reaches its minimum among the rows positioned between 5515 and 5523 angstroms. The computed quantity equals 5519.58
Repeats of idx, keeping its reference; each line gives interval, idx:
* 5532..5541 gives 5534.85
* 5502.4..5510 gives 5509.42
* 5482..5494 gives 5492.95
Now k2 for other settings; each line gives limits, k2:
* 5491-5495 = 169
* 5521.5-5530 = 190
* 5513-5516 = 164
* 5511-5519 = 165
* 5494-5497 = 172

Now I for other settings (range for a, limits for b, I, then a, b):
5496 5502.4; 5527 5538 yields 0.22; 1.0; 0.22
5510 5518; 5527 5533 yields 0.07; 0.2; 0.40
